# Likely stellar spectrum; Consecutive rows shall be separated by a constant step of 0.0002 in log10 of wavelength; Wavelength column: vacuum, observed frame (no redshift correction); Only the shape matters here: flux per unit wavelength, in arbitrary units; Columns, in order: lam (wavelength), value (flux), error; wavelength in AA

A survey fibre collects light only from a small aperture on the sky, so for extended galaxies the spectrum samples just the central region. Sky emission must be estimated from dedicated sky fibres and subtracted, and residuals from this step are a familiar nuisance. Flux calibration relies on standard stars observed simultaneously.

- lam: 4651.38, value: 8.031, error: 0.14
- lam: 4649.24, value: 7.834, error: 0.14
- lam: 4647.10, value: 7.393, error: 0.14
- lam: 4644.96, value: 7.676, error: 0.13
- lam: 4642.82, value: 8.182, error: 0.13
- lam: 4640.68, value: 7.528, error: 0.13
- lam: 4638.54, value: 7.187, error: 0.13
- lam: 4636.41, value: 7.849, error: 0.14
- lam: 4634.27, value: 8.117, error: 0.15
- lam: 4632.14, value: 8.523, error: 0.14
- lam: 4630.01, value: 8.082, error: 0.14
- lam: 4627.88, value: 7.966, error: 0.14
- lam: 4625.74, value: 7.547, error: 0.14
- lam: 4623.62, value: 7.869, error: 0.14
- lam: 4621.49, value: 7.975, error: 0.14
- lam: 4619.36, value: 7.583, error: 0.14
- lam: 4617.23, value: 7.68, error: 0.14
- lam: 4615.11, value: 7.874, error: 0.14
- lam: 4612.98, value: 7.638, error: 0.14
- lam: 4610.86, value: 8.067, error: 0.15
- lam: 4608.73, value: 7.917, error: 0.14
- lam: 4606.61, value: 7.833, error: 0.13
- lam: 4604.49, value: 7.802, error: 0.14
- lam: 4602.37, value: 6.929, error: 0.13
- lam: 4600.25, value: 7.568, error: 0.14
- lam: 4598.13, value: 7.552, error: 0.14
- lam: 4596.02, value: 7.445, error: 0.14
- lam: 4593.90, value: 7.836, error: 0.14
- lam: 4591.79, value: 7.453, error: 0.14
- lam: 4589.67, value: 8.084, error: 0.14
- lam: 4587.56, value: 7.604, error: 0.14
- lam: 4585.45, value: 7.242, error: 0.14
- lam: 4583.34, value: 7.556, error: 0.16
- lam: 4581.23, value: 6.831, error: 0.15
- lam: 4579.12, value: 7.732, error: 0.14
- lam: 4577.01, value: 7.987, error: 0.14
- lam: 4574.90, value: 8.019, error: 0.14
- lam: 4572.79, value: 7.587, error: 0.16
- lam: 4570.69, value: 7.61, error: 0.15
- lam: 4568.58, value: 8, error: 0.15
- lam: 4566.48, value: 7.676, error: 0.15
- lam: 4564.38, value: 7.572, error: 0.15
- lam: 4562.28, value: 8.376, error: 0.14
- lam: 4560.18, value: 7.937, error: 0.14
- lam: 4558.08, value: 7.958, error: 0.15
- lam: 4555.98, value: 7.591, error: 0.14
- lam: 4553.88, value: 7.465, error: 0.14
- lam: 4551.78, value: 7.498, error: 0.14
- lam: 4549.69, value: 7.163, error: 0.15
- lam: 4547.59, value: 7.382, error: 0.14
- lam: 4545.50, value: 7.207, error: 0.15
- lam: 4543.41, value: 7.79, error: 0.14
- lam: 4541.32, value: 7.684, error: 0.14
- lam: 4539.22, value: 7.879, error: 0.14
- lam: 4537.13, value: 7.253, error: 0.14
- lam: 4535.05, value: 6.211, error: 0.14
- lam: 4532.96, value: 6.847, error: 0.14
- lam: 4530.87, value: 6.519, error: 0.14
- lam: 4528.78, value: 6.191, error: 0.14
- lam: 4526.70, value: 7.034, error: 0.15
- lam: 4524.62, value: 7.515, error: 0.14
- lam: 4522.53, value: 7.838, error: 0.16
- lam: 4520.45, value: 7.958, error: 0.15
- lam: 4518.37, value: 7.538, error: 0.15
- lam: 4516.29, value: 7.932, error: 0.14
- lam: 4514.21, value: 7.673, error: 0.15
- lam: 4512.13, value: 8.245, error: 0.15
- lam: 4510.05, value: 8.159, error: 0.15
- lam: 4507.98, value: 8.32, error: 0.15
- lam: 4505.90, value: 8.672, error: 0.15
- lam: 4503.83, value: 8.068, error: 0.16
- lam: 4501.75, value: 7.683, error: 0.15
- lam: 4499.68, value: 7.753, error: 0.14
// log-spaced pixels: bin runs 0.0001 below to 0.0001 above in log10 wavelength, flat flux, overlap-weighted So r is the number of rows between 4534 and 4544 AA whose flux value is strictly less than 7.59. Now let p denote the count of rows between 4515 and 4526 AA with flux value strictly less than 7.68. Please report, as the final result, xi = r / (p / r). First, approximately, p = 2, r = 2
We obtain 2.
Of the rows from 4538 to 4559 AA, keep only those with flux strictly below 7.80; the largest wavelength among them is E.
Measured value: 4555.98 AA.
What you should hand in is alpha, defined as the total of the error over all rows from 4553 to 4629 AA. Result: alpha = 5.1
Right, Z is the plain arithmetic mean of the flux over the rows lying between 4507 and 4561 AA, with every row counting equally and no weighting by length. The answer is 7.49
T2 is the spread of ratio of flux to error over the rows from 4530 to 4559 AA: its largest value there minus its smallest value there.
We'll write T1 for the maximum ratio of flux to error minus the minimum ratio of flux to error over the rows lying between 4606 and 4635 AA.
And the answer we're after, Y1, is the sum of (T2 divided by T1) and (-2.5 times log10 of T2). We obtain -1.01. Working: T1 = 7.1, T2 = 11.9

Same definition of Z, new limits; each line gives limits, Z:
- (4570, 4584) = 7.62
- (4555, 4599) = 7.70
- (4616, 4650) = 7.81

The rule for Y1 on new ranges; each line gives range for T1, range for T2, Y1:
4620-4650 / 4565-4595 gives -1.51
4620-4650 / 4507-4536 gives -1.51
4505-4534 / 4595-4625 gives -1.60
